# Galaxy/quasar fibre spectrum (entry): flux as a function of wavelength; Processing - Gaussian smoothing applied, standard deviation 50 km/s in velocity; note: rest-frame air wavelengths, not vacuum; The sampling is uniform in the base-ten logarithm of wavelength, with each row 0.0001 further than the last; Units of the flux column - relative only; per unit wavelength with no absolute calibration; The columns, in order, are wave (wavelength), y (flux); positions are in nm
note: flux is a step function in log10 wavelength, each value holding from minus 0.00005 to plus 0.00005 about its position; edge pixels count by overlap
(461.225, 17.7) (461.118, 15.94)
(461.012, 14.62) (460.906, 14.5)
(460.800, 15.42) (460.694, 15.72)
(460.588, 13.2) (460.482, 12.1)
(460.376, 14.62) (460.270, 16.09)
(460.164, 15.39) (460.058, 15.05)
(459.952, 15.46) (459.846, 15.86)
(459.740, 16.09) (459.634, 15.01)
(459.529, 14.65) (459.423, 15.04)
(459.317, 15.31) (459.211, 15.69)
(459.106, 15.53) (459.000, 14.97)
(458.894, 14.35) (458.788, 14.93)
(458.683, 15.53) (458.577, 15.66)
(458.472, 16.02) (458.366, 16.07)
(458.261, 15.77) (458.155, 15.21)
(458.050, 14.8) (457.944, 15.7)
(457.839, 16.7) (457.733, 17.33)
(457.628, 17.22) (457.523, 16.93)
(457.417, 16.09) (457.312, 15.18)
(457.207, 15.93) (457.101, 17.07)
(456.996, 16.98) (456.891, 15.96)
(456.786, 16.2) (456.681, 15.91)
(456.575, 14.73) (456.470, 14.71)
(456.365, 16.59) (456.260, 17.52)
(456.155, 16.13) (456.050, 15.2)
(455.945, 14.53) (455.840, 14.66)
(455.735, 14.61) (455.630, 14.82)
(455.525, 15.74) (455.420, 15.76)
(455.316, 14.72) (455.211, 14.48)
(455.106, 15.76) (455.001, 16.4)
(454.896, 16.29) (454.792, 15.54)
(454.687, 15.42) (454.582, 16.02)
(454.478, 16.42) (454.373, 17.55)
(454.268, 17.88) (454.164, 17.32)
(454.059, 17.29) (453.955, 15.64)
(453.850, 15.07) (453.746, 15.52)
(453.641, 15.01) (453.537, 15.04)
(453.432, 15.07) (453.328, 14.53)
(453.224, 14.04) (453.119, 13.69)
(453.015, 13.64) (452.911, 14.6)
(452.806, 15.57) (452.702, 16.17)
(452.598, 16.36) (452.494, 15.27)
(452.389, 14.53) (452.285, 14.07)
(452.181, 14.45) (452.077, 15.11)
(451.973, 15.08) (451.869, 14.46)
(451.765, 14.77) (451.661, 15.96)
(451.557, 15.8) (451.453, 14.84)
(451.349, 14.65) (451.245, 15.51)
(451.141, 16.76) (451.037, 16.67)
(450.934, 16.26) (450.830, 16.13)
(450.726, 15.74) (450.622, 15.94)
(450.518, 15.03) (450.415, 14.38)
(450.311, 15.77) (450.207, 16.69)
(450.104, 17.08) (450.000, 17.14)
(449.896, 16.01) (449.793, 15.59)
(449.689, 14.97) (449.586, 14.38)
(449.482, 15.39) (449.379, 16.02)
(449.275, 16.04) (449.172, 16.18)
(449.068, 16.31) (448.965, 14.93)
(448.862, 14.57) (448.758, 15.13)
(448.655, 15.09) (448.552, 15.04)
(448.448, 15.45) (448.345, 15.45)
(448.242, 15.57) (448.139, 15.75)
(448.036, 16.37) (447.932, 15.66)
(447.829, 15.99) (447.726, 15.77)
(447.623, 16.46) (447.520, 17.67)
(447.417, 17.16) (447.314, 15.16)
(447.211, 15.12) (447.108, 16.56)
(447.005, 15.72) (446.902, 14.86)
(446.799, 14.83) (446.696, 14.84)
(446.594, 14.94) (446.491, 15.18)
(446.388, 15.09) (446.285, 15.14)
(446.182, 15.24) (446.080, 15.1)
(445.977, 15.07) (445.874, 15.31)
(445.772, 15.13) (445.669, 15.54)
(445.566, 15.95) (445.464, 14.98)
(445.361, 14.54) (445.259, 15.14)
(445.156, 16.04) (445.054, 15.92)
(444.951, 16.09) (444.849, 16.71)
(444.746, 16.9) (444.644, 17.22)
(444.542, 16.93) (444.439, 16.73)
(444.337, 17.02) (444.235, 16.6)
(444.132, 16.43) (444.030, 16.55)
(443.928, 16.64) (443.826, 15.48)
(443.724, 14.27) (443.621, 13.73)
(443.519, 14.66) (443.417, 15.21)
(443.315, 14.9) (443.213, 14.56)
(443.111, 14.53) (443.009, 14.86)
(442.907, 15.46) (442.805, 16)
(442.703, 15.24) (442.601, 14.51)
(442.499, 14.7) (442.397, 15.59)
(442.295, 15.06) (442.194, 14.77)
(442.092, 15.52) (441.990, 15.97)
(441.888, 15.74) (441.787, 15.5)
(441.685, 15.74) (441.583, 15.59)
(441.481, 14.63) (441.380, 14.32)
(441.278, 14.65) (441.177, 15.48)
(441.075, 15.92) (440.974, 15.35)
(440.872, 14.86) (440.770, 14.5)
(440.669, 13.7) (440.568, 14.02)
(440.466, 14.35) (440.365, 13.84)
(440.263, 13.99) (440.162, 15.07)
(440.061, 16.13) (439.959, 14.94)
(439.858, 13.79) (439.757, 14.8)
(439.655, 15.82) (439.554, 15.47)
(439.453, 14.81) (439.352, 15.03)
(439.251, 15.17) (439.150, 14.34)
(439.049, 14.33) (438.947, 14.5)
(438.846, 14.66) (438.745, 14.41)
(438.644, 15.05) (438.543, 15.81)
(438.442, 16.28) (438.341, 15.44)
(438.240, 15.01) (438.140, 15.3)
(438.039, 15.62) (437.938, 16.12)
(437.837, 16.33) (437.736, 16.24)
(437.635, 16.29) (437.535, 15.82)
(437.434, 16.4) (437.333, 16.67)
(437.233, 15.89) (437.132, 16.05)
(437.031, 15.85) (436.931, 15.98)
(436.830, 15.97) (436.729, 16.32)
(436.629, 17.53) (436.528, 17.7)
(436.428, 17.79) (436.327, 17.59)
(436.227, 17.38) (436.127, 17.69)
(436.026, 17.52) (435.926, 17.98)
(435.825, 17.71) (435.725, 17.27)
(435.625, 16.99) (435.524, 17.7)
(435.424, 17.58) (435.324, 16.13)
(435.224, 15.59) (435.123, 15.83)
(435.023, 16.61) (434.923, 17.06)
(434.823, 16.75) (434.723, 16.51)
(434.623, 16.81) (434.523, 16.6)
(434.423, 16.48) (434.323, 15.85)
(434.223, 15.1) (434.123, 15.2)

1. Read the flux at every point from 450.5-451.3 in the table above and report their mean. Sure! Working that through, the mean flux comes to 16.0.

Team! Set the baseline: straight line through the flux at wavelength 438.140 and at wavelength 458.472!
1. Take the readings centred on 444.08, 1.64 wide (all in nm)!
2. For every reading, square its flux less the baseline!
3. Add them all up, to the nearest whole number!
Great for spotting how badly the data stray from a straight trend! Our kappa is 22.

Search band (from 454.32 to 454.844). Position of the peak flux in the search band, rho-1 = 454.373 nm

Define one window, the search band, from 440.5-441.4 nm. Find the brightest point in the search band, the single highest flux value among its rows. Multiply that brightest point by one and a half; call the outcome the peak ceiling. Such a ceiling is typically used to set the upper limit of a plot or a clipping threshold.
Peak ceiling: 23.9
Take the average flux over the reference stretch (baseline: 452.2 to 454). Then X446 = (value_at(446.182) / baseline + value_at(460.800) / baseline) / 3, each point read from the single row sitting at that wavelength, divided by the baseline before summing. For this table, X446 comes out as 0.685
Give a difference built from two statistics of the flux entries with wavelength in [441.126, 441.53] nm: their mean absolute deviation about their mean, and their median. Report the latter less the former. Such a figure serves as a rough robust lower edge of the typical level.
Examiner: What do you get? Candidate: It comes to 14.3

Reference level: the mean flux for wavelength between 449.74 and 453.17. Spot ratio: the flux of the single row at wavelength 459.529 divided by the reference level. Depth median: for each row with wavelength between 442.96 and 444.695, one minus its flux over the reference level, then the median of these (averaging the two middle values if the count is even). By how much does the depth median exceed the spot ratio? -0.95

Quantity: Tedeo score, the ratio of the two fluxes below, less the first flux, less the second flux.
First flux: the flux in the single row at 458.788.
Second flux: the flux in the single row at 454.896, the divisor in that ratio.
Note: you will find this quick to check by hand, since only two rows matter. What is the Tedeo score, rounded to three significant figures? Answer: -30.3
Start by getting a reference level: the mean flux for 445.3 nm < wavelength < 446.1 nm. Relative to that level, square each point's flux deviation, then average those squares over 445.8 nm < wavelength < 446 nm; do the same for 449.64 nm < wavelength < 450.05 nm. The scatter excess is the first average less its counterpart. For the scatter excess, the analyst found -1.1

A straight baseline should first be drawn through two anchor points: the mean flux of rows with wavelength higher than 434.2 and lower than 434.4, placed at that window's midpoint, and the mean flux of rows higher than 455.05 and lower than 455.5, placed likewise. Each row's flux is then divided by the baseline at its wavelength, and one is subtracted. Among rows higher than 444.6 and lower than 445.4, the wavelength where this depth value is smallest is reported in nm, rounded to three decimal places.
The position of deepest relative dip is 445.361 nm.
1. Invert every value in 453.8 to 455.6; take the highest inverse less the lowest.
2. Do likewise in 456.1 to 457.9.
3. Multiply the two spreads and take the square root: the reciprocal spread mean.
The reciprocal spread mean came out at 0.0120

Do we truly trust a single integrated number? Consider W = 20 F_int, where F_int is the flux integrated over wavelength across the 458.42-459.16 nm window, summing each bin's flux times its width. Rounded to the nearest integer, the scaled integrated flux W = 226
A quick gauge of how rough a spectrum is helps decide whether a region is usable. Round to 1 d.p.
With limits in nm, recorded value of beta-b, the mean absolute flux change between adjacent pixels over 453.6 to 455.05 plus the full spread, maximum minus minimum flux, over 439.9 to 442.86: 3.0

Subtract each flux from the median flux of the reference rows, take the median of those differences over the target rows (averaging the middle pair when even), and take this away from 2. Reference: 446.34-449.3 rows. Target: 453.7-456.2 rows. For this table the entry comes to 2.24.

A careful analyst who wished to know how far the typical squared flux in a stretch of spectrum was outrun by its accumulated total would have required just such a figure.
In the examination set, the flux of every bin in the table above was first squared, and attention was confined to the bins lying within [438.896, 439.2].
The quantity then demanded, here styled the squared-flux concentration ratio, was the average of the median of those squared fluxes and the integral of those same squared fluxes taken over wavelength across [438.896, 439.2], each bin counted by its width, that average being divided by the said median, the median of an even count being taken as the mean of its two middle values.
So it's 0.6527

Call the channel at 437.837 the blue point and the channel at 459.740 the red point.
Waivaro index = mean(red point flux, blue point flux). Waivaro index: 16.21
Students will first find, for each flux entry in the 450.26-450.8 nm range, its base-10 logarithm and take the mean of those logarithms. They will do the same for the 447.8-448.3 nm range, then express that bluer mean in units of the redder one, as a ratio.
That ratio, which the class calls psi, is 1.01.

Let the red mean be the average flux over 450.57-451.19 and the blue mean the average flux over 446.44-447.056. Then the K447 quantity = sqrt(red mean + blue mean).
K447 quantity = 5.60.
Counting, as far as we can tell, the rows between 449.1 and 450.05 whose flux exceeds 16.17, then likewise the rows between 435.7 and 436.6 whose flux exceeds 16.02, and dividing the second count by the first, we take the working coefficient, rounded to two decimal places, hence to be 4.50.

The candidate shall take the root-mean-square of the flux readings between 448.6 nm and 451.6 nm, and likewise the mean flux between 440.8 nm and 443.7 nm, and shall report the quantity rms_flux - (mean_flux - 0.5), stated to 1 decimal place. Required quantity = 1.1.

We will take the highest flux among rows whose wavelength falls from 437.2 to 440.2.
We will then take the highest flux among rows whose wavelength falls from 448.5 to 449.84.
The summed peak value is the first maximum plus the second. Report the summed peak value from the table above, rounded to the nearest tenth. 33.0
